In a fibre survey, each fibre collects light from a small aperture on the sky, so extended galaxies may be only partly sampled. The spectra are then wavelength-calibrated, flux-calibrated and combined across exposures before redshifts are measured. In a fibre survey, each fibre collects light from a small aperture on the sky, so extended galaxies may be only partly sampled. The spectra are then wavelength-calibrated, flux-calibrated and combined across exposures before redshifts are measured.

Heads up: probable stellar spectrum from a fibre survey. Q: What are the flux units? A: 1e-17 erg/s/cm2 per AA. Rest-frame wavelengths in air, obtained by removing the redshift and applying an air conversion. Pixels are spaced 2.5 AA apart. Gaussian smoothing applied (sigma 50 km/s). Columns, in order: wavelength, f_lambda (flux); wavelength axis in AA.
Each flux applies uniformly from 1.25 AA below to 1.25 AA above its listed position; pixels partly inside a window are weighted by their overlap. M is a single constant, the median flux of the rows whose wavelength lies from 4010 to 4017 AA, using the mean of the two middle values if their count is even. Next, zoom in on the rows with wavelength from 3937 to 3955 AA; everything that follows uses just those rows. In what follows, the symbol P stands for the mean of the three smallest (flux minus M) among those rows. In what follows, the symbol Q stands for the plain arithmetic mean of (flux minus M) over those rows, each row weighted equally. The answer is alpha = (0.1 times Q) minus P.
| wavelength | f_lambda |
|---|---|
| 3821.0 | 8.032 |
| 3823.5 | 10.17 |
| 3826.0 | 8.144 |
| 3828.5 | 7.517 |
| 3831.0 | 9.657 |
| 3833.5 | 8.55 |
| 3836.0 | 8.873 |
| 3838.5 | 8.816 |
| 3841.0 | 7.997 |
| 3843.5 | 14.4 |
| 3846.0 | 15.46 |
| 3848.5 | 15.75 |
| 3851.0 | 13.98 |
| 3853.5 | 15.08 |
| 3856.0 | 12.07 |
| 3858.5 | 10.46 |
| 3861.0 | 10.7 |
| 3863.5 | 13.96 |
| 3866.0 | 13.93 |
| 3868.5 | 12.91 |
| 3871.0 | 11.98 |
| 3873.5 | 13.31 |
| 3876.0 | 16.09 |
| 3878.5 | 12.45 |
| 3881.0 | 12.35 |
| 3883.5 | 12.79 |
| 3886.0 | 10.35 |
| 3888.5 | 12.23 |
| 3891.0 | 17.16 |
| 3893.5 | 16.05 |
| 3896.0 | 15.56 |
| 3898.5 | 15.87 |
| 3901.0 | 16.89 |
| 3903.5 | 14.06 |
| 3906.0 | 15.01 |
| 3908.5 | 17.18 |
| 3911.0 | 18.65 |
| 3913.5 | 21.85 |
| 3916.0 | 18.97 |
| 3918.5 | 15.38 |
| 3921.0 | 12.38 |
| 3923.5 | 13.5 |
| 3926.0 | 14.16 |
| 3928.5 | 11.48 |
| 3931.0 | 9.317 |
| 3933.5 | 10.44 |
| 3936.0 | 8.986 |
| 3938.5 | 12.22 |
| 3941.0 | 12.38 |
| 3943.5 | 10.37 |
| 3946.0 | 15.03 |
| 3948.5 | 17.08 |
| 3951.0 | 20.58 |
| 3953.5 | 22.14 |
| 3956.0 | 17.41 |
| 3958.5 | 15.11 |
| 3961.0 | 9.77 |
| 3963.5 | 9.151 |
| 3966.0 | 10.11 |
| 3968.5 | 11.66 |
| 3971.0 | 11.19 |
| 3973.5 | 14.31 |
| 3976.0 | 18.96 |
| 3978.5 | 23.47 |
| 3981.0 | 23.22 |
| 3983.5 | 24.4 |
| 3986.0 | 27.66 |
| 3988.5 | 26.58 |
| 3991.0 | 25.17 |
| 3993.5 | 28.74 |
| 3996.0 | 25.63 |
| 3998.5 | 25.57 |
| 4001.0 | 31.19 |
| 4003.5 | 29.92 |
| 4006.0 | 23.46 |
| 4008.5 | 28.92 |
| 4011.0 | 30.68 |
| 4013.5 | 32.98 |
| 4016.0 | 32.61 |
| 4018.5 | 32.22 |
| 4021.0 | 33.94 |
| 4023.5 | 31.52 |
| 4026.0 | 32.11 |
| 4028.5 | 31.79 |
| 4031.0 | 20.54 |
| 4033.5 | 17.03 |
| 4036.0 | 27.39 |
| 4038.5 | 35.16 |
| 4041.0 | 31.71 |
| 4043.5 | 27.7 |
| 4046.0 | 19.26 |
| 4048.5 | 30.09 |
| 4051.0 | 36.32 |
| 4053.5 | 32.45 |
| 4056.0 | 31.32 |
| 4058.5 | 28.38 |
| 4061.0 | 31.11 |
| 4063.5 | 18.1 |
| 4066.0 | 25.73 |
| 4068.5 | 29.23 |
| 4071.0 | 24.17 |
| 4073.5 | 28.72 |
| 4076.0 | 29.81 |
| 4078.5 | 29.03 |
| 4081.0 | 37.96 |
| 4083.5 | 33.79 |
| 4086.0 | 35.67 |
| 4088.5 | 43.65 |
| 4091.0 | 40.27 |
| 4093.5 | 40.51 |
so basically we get 19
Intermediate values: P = -21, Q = -17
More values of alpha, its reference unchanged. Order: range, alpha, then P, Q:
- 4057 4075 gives 9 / -10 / -6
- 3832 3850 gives 22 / -24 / -21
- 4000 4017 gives 5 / -5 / -3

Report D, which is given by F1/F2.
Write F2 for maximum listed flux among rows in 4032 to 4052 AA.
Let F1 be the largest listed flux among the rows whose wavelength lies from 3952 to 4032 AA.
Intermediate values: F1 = 33.94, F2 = 36.32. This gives 0.9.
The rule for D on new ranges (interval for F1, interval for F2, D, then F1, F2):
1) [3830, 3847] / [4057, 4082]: 0.4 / 15.46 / 37.96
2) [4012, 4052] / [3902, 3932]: 1.7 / 36.32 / 21.85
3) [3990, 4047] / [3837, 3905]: 2.0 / 35.16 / 17.16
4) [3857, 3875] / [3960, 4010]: 0.4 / 13.96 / 31.19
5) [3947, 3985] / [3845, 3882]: 1.5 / 24.4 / 16.09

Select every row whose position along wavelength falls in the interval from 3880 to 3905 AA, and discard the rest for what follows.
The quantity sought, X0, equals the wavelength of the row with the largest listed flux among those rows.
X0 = 3891.0 AA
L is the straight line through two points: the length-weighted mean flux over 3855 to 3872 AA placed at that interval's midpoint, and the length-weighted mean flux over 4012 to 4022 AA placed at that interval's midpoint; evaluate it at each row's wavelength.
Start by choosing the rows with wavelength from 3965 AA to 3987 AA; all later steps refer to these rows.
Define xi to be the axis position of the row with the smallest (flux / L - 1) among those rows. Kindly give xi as 3966.0 AA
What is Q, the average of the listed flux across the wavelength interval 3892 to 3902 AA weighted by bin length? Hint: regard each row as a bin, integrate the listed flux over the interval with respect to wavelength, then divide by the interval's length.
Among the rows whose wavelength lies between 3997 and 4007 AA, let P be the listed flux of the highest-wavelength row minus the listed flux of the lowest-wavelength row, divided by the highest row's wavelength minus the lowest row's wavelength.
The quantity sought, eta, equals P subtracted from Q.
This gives 16.4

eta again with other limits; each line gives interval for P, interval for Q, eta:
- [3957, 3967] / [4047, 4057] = 32.9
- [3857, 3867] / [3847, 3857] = 13.8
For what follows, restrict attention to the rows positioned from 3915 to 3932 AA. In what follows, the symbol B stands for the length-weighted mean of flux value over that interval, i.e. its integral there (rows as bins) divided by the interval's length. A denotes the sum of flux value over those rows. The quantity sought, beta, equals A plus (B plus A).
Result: 204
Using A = 95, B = 13.6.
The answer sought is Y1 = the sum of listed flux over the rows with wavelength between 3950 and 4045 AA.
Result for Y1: 922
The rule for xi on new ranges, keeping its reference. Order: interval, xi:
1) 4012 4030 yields 4028.5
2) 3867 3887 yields 3886.0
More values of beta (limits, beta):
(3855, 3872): 184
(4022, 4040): 419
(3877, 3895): 200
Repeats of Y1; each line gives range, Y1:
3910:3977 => 383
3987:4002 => 163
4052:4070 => 196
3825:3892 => 327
